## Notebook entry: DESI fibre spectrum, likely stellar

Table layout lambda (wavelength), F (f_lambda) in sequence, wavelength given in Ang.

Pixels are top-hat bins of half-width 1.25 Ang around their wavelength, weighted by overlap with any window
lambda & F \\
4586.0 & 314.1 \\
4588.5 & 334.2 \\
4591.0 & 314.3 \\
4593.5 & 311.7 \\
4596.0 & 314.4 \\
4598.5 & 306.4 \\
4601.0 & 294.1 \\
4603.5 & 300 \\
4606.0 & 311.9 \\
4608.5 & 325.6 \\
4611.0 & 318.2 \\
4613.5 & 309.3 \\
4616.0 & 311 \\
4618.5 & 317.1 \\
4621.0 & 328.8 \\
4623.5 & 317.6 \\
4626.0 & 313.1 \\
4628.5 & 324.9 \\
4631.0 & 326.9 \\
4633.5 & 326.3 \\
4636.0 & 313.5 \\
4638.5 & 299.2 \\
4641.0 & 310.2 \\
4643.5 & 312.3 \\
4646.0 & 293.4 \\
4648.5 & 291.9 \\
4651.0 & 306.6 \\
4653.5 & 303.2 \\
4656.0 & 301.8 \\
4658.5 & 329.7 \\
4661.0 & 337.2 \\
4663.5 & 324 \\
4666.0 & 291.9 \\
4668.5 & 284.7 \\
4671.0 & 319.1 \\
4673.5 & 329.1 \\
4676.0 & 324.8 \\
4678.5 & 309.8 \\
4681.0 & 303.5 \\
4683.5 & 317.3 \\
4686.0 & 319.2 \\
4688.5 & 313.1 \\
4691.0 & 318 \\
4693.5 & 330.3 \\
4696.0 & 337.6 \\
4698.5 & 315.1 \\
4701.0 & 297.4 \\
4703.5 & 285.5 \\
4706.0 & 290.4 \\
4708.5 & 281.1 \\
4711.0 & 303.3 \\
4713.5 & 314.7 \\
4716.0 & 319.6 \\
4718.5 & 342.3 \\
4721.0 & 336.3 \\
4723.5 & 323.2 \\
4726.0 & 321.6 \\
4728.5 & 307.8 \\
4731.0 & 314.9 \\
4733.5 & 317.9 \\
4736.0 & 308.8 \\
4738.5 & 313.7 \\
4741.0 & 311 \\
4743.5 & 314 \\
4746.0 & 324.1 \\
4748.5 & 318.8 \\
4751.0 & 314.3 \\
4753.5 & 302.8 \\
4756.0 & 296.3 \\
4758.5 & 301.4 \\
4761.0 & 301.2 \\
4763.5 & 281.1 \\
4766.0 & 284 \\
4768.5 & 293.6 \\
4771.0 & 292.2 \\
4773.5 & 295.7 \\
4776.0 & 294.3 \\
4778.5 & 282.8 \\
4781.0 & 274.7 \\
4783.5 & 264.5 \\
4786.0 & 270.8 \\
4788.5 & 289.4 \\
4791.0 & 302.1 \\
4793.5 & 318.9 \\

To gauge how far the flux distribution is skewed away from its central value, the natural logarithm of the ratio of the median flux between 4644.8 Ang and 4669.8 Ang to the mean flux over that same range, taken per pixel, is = -0.013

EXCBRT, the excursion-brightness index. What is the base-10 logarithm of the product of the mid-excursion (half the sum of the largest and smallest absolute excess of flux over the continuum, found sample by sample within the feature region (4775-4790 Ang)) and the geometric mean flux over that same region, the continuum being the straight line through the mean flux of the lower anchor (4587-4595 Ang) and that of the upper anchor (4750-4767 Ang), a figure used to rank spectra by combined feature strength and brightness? 3.62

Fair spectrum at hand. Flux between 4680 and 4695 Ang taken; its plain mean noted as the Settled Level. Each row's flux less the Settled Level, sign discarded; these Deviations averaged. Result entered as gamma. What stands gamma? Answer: 5.7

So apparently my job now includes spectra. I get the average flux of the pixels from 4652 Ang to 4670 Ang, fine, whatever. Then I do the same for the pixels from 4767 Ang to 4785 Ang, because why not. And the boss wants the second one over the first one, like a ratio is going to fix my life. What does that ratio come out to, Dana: 0.92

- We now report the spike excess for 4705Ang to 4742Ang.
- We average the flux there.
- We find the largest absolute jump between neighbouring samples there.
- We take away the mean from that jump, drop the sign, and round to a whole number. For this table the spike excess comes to 291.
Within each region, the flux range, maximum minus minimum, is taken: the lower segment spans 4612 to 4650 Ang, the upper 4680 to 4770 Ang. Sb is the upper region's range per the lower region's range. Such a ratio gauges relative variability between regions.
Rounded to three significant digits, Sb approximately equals 1.66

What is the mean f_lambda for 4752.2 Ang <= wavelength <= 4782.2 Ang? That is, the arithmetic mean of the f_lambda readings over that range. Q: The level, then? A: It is 292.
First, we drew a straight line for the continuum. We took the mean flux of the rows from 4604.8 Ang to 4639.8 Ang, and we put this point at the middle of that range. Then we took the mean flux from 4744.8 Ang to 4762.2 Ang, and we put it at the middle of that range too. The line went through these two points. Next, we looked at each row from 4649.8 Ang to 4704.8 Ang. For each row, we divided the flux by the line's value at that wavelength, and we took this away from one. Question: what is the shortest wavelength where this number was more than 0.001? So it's 4651.0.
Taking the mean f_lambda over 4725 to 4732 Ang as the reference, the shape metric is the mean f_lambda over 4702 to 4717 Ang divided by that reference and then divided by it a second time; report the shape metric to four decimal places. 0.0030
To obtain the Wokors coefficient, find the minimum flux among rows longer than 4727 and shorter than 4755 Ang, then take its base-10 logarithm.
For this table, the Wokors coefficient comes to 2.48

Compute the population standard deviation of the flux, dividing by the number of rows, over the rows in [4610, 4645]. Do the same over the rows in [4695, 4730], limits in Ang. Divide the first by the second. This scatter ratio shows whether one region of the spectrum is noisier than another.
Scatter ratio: 0.4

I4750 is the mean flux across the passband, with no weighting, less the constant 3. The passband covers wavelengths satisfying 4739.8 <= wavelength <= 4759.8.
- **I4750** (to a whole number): 307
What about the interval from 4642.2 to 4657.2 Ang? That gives 299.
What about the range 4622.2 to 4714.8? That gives 308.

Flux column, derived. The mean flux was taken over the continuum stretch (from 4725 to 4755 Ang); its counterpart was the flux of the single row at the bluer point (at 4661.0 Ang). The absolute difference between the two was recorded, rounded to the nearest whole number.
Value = 23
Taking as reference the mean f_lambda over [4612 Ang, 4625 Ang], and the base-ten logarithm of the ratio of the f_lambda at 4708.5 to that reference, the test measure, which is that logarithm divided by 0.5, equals -0.10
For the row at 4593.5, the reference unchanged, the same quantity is -0.01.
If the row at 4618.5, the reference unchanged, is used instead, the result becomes 0.00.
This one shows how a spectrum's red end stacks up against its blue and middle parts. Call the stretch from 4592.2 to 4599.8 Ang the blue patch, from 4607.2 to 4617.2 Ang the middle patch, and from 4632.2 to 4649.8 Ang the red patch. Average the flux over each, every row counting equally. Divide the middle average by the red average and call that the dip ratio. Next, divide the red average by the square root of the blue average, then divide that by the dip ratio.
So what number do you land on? 16.9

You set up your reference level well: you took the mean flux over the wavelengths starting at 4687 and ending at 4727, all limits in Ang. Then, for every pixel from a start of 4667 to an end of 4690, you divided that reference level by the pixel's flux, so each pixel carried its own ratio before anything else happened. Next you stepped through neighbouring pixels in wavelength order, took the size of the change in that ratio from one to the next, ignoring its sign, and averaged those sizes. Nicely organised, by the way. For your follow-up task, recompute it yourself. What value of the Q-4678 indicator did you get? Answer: 0.037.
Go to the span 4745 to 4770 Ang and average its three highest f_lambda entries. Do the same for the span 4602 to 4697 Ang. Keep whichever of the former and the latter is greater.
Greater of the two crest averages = 335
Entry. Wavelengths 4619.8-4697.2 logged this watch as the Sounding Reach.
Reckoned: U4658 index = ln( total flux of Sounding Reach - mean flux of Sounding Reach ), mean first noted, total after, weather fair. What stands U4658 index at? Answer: 9.2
